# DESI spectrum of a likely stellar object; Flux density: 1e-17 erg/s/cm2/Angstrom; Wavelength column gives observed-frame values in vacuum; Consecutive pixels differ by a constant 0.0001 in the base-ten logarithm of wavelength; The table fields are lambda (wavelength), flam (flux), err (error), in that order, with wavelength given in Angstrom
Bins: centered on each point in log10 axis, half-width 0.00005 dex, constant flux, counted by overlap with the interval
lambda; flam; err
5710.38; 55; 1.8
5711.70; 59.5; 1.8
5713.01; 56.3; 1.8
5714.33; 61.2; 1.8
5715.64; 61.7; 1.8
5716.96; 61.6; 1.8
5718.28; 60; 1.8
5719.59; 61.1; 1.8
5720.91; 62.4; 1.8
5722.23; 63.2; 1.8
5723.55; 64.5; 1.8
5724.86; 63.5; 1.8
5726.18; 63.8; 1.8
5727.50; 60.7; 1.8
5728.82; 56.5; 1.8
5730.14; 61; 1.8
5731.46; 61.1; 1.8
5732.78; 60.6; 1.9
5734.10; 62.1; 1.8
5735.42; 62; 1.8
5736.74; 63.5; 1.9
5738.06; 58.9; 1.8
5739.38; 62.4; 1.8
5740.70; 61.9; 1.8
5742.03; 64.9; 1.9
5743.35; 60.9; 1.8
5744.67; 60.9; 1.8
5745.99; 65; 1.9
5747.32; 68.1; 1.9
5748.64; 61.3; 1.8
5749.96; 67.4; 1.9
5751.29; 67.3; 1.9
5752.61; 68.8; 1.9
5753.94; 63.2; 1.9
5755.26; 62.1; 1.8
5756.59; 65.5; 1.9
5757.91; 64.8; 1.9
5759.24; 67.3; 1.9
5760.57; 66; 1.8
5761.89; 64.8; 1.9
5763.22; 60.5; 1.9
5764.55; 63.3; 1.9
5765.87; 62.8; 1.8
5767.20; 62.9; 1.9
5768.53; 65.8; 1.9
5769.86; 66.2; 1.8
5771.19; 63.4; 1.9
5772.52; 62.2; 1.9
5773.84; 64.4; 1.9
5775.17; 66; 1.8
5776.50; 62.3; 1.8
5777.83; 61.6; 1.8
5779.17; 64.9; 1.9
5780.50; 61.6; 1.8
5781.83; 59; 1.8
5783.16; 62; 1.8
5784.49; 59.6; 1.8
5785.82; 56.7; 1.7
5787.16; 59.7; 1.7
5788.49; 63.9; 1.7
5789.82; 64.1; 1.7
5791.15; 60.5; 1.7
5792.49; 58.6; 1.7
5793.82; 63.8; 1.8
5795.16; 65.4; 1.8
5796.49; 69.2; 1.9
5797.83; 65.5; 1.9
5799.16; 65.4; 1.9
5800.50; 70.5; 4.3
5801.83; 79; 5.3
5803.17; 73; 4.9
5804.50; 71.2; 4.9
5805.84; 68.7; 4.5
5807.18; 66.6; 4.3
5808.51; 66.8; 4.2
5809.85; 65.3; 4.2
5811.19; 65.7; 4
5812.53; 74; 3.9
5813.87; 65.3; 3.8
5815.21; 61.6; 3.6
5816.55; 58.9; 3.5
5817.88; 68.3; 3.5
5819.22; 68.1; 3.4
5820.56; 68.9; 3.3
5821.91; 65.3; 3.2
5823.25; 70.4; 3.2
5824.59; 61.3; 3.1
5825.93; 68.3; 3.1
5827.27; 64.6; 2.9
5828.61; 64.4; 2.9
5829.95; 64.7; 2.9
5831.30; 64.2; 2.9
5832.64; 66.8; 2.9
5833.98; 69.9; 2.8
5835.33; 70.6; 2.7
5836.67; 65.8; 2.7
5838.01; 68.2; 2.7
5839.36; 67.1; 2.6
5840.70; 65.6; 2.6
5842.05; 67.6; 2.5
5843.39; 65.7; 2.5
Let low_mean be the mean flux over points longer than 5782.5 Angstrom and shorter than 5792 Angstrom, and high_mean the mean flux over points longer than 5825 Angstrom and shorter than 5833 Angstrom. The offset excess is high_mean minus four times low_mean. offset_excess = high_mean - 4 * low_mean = -178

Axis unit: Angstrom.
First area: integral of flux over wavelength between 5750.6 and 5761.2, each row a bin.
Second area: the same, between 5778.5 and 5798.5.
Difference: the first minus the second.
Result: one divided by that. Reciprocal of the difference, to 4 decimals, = -0.0018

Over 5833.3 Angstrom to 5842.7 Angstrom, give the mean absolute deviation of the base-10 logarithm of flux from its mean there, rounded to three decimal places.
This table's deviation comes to 0.010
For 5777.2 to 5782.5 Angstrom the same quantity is 0.011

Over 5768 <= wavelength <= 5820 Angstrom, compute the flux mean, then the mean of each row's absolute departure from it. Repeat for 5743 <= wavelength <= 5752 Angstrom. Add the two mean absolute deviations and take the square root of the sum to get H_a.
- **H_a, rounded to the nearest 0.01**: 2.51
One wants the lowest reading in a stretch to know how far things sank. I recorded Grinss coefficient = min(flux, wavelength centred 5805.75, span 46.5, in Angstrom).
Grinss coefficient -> 56.7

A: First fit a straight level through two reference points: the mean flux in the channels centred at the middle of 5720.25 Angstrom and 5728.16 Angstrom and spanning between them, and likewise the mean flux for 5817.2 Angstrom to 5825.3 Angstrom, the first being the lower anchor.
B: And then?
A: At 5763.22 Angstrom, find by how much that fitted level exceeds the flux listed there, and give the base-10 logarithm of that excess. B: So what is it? 0.62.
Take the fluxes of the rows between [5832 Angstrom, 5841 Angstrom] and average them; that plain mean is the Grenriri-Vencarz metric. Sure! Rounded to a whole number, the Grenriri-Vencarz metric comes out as 68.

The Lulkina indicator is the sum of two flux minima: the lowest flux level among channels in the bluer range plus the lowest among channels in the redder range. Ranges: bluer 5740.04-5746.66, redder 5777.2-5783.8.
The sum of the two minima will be 120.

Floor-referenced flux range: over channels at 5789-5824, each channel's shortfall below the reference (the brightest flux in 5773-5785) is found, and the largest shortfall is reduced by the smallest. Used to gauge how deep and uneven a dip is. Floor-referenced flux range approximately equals 20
